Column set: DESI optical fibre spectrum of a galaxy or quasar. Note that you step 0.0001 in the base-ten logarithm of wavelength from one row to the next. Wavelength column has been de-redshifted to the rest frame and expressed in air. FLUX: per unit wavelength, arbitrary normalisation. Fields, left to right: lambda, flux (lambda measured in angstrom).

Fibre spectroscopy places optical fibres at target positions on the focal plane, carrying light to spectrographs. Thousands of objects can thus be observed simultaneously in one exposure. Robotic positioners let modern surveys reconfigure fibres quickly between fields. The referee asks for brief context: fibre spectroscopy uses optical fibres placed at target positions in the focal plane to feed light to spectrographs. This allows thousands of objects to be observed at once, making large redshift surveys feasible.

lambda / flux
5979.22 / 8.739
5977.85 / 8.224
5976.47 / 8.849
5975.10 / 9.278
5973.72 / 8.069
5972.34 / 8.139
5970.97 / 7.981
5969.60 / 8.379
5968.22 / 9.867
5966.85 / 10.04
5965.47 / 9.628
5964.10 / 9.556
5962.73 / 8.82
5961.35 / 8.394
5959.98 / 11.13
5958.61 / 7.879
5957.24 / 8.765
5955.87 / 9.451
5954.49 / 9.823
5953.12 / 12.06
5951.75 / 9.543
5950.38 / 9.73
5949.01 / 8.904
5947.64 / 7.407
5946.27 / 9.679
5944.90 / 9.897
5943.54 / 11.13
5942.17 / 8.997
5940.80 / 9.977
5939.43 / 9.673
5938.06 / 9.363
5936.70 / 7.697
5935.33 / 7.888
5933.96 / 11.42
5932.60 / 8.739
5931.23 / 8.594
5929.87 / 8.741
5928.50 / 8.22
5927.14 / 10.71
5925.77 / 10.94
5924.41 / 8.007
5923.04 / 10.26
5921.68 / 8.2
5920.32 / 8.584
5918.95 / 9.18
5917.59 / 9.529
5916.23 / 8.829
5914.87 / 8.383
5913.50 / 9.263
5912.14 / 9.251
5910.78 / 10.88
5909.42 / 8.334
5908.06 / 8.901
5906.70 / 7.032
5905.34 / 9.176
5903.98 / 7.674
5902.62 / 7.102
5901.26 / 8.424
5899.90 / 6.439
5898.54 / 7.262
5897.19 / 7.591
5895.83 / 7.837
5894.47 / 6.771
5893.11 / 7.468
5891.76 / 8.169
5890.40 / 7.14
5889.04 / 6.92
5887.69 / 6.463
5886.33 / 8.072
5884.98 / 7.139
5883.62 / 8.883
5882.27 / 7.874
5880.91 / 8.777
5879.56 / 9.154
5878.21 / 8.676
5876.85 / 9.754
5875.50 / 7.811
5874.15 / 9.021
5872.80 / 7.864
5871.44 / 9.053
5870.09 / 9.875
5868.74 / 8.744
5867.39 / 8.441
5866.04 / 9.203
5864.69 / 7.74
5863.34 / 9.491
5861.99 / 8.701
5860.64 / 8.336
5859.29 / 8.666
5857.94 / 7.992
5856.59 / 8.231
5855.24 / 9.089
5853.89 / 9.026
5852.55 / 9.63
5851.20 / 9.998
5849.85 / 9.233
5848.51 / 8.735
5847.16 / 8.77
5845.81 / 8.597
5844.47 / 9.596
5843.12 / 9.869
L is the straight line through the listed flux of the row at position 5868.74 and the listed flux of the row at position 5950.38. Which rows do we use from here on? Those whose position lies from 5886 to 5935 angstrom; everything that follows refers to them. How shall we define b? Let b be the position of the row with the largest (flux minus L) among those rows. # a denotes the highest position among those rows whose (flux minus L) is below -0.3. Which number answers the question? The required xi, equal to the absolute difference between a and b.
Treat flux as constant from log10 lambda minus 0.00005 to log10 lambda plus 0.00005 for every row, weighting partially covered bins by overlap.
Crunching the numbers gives 1.4 angstrom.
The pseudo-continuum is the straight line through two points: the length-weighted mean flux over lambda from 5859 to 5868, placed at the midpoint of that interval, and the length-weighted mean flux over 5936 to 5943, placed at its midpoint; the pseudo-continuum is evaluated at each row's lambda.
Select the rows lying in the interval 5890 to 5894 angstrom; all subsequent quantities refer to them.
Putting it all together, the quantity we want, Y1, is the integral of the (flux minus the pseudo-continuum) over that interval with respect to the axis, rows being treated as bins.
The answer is -5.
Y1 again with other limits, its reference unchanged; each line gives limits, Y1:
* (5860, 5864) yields 1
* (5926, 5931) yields 1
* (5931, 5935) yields 2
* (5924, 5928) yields 3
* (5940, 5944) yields 3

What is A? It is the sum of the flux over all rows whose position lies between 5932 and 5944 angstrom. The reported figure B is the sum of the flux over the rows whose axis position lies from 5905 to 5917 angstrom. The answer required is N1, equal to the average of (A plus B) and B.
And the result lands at 122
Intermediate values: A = 85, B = 80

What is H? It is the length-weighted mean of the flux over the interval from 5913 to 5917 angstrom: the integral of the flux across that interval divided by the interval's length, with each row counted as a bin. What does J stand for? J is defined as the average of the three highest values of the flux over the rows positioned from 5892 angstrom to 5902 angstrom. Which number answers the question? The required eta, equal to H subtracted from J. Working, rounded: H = 8.81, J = 8.0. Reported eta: -0.86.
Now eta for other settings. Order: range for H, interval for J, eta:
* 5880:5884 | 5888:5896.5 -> -0.70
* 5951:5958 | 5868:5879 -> -0.34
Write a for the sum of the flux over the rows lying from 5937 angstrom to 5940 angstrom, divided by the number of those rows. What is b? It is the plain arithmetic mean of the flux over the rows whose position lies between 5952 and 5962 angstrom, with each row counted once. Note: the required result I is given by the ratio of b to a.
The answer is 1.01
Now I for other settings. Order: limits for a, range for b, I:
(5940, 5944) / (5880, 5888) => 0.78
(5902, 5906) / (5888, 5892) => 0.93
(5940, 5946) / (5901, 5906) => 0.81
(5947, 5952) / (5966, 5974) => 0.98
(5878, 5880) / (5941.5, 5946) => 1.12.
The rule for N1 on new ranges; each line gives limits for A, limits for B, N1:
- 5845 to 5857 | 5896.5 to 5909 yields 110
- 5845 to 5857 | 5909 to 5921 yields 123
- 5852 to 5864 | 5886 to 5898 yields 106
